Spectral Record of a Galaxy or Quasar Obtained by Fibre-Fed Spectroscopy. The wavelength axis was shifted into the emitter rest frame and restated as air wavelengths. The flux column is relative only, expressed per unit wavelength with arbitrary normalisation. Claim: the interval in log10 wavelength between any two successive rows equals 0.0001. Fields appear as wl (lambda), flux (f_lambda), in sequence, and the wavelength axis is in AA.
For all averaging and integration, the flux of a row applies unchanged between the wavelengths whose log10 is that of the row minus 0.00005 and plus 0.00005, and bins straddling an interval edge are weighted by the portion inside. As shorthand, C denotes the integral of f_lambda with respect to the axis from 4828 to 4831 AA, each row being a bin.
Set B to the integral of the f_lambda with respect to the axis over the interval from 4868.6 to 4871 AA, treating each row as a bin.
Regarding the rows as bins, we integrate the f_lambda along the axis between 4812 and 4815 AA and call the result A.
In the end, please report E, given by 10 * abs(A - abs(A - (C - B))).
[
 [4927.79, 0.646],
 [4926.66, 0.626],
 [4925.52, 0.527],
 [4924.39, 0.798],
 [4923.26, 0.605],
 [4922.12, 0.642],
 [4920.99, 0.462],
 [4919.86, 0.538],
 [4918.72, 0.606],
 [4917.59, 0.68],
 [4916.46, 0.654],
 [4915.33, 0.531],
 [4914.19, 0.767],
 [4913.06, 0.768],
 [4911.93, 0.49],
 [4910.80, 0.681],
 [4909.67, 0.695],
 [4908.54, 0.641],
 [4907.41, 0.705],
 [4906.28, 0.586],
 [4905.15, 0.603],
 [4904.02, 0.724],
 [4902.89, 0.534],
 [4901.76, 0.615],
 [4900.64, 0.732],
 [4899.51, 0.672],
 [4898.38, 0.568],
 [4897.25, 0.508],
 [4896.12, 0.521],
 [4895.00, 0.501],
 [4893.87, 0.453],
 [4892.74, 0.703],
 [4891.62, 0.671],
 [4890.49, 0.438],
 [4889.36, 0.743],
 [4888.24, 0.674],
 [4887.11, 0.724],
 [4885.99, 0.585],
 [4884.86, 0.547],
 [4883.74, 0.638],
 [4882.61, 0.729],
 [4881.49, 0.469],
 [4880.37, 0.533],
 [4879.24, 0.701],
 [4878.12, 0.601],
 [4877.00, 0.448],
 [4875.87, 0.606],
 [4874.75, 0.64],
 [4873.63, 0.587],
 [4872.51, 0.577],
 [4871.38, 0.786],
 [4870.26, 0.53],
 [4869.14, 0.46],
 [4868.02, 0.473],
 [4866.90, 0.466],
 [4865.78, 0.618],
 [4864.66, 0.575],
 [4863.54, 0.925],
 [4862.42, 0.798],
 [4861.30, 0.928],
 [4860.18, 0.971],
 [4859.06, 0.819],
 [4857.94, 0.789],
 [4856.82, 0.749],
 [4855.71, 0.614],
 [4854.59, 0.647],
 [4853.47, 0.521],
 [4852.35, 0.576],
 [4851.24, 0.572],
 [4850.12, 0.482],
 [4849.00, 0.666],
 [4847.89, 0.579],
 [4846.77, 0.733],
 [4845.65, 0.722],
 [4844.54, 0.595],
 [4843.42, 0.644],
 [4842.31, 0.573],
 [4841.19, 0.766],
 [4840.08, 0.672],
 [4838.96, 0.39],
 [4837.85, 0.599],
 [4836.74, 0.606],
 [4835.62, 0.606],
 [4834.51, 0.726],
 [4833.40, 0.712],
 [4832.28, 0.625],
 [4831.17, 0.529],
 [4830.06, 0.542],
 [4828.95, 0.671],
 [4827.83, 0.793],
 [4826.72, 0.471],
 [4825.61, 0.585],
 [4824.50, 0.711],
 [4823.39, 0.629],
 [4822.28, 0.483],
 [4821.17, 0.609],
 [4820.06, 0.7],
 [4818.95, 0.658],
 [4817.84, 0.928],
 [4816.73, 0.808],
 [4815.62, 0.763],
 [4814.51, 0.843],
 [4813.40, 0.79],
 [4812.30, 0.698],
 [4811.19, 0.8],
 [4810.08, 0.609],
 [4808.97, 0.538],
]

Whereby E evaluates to 6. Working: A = 2.4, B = 1.2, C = 1.9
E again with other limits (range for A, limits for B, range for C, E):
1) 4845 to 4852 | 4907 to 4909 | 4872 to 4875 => 5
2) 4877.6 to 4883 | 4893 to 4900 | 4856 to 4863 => 20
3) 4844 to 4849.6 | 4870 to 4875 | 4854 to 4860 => 13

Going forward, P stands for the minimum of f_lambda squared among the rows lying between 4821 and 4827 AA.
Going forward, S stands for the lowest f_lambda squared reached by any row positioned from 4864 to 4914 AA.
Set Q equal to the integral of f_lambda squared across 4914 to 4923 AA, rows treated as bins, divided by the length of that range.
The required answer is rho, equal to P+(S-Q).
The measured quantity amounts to 0.04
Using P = 0.222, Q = 0.371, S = 0.192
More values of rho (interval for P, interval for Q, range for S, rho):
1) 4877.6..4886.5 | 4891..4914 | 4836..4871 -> -0.02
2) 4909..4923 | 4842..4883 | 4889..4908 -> -0.02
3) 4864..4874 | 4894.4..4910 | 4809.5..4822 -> 0.20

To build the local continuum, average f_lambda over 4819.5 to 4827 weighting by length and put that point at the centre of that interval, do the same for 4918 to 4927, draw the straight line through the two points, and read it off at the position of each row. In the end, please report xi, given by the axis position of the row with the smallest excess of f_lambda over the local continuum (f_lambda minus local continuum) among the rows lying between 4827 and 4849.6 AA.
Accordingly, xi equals 4838.96 AA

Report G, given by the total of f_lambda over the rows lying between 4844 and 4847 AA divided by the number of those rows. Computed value 0.68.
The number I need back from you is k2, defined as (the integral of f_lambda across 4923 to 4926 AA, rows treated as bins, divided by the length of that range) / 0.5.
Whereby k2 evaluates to 1.30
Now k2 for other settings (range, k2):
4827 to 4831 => 1.28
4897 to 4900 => 1.17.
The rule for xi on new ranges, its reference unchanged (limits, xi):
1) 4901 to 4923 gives 4920.99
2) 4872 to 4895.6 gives 4890.49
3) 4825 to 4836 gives 4826.72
